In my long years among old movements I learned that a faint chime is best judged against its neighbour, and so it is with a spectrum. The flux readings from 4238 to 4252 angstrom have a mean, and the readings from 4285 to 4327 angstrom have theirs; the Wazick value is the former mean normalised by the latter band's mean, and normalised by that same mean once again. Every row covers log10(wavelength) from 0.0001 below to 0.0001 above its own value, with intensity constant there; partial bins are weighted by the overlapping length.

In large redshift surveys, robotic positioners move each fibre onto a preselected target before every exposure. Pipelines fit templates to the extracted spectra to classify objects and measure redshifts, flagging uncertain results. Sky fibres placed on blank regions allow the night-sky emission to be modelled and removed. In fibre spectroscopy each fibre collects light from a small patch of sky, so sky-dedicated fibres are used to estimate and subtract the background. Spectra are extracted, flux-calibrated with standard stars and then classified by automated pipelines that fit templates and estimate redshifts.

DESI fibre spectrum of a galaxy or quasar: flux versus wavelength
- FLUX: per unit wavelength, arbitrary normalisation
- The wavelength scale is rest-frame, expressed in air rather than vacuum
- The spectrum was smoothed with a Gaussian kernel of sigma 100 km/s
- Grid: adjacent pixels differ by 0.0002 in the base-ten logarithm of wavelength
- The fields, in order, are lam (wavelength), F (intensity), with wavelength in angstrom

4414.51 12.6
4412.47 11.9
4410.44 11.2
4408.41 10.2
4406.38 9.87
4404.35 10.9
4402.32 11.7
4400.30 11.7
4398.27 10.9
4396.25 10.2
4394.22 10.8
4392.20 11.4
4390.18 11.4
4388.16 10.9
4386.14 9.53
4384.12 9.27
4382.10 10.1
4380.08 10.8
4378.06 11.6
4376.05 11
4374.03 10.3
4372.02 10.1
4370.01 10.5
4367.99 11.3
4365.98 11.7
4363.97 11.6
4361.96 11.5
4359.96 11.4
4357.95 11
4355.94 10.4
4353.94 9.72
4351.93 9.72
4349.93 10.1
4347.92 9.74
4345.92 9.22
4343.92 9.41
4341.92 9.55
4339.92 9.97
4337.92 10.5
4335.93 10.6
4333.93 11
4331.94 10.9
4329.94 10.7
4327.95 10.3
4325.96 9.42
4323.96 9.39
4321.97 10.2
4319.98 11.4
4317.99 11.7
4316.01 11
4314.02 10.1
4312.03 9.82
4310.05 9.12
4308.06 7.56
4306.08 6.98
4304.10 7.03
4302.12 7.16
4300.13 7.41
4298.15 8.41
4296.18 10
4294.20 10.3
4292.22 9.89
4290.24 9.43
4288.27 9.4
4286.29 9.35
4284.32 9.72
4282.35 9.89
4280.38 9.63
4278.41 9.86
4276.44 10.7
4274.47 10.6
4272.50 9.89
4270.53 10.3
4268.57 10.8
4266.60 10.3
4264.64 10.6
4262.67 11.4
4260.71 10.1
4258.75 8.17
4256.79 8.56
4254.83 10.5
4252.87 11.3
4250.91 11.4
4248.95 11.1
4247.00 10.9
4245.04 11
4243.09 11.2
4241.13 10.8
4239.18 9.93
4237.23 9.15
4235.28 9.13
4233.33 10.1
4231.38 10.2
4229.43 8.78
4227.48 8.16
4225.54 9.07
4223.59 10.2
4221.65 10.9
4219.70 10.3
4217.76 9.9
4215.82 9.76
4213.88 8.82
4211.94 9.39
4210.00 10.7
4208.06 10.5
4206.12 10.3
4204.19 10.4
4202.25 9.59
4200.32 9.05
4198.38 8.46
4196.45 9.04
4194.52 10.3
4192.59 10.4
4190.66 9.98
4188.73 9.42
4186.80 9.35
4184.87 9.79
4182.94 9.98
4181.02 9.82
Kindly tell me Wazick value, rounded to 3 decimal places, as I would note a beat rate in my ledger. 0.126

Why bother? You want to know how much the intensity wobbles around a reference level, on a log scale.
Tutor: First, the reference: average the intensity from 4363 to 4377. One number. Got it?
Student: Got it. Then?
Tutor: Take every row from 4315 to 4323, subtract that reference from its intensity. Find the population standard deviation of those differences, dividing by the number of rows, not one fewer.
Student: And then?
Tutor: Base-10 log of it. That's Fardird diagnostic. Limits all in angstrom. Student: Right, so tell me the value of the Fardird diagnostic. -0.25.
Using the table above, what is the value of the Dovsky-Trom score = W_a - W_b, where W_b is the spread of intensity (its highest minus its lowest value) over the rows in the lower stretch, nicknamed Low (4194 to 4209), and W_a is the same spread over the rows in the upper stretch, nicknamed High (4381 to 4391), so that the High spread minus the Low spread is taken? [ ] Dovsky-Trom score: 0.1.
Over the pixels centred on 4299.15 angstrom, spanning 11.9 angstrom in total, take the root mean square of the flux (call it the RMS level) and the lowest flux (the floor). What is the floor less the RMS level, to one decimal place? -1.5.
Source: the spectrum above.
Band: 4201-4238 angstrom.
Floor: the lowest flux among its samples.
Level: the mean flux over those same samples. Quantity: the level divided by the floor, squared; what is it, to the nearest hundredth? 1.43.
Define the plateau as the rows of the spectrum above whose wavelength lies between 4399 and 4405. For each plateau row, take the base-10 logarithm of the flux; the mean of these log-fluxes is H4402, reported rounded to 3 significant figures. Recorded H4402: 1.06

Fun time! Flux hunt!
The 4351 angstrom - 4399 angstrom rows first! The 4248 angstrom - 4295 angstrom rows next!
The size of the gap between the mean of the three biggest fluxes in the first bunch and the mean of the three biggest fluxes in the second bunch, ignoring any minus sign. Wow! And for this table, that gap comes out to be 0.3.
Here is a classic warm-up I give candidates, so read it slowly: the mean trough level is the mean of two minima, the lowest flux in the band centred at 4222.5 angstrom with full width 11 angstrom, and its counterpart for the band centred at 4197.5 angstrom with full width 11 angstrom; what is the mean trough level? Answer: 8.3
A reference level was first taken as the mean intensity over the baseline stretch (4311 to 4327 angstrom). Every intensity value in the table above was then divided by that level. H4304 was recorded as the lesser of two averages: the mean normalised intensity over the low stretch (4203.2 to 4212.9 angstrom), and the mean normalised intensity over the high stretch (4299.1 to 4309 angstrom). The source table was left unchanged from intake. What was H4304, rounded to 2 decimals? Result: 0.70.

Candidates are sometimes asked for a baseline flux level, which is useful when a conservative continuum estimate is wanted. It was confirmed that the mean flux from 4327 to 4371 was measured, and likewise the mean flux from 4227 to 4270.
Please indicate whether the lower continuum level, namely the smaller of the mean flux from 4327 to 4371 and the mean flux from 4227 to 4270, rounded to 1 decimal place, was 10.2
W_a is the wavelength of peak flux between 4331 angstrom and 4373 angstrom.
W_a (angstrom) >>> 4365.98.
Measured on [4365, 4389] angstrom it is 4365.98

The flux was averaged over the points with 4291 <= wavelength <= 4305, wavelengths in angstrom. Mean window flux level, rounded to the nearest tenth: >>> 8.6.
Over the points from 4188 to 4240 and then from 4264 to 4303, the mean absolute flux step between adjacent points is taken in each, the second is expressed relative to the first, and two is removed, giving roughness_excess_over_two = -1.27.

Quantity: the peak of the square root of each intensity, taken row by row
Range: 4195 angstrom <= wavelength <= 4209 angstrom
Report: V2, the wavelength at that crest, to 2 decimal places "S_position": 4208.06 angstrom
